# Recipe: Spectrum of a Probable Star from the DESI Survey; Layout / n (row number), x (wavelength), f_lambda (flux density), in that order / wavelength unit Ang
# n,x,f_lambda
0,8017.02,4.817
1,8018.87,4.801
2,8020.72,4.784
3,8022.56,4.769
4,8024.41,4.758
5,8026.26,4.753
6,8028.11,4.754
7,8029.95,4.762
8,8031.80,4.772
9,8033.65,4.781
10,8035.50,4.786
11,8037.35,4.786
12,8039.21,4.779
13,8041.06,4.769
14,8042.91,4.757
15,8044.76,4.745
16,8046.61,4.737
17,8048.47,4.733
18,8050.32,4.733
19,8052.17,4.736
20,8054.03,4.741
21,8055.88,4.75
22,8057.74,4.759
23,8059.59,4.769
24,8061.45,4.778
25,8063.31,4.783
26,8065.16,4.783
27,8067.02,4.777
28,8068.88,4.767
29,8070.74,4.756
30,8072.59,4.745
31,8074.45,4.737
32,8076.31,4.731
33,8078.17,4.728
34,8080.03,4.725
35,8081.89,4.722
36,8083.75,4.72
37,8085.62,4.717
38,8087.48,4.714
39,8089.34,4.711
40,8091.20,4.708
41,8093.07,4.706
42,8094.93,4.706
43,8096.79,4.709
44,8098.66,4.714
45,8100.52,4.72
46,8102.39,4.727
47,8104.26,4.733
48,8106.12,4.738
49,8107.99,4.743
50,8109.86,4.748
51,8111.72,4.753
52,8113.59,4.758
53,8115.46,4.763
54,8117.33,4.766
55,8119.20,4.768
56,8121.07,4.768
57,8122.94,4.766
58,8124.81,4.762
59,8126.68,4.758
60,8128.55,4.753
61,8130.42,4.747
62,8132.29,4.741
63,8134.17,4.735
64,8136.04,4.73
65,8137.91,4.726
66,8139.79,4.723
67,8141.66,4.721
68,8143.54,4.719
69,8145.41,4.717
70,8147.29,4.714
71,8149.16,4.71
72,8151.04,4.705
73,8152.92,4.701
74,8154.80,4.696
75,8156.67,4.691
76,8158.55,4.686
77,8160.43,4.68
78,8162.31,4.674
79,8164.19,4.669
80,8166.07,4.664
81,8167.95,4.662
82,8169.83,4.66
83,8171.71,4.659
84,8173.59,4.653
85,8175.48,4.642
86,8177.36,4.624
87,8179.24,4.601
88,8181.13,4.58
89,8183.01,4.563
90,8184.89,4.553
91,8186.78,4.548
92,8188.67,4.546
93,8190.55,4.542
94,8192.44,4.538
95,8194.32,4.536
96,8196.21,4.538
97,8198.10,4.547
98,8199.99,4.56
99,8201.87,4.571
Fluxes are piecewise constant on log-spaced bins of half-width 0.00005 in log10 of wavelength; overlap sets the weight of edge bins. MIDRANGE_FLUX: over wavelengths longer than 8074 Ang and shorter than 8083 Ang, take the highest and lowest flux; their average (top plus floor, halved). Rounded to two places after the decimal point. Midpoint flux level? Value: 4.73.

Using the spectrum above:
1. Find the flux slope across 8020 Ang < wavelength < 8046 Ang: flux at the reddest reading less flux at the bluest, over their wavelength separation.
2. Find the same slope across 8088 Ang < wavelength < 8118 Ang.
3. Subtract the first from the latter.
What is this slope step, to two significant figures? 0.0036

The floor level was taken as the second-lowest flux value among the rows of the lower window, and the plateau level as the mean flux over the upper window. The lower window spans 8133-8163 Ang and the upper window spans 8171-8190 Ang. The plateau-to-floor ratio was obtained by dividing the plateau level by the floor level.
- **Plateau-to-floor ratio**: 0.982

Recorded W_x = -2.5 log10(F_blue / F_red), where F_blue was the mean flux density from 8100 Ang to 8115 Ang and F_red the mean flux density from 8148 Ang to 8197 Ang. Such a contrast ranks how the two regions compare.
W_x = -0.026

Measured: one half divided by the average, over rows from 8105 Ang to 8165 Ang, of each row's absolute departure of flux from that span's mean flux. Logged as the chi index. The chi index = 20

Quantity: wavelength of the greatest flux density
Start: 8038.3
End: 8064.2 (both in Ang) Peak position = 8063.31 Ang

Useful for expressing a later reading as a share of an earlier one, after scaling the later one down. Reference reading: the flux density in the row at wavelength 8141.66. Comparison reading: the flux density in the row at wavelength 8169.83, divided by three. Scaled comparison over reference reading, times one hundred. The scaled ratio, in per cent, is 32.9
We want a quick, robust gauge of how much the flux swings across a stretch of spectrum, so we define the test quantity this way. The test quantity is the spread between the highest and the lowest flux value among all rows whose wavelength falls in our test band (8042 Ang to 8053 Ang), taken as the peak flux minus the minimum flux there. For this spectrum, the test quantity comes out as 0.024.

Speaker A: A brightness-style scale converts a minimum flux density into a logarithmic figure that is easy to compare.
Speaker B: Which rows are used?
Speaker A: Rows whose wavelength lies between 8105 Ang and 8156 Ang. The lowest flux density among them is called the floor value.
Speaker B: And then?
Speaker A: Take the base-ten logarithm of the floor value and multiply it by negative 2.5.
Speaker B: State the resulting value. -1.68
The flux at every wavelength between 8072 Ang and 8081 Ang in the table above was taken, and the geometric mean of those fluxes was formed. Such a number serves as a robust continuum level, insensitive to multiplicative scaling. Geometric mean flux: 4.73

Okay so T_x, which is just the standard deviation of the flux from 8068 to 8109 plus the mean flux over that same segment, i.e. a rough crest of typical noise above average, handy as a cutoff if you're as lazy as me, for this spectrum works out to 4.74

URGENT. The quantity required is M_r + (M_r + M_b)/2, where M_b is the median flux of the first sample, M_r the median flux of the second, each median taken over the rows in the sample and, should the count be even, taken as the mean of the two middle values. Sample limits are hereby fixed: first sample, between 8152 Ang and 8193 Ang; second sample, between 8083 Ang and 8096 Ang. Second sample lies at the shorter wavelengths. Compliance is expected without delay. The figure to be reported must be 9.39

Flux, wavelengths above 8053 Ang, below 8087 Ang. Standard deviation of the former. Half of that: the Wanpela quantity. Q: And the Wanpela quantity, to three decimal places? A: 0.011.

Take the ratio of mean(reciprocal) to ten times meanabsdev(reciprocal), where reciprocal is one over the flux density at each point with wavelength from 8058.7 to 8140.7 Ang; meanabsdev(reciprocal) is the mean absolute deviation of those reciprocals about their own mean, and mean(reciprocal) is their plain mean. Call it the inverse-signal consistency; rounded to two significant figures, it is 24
